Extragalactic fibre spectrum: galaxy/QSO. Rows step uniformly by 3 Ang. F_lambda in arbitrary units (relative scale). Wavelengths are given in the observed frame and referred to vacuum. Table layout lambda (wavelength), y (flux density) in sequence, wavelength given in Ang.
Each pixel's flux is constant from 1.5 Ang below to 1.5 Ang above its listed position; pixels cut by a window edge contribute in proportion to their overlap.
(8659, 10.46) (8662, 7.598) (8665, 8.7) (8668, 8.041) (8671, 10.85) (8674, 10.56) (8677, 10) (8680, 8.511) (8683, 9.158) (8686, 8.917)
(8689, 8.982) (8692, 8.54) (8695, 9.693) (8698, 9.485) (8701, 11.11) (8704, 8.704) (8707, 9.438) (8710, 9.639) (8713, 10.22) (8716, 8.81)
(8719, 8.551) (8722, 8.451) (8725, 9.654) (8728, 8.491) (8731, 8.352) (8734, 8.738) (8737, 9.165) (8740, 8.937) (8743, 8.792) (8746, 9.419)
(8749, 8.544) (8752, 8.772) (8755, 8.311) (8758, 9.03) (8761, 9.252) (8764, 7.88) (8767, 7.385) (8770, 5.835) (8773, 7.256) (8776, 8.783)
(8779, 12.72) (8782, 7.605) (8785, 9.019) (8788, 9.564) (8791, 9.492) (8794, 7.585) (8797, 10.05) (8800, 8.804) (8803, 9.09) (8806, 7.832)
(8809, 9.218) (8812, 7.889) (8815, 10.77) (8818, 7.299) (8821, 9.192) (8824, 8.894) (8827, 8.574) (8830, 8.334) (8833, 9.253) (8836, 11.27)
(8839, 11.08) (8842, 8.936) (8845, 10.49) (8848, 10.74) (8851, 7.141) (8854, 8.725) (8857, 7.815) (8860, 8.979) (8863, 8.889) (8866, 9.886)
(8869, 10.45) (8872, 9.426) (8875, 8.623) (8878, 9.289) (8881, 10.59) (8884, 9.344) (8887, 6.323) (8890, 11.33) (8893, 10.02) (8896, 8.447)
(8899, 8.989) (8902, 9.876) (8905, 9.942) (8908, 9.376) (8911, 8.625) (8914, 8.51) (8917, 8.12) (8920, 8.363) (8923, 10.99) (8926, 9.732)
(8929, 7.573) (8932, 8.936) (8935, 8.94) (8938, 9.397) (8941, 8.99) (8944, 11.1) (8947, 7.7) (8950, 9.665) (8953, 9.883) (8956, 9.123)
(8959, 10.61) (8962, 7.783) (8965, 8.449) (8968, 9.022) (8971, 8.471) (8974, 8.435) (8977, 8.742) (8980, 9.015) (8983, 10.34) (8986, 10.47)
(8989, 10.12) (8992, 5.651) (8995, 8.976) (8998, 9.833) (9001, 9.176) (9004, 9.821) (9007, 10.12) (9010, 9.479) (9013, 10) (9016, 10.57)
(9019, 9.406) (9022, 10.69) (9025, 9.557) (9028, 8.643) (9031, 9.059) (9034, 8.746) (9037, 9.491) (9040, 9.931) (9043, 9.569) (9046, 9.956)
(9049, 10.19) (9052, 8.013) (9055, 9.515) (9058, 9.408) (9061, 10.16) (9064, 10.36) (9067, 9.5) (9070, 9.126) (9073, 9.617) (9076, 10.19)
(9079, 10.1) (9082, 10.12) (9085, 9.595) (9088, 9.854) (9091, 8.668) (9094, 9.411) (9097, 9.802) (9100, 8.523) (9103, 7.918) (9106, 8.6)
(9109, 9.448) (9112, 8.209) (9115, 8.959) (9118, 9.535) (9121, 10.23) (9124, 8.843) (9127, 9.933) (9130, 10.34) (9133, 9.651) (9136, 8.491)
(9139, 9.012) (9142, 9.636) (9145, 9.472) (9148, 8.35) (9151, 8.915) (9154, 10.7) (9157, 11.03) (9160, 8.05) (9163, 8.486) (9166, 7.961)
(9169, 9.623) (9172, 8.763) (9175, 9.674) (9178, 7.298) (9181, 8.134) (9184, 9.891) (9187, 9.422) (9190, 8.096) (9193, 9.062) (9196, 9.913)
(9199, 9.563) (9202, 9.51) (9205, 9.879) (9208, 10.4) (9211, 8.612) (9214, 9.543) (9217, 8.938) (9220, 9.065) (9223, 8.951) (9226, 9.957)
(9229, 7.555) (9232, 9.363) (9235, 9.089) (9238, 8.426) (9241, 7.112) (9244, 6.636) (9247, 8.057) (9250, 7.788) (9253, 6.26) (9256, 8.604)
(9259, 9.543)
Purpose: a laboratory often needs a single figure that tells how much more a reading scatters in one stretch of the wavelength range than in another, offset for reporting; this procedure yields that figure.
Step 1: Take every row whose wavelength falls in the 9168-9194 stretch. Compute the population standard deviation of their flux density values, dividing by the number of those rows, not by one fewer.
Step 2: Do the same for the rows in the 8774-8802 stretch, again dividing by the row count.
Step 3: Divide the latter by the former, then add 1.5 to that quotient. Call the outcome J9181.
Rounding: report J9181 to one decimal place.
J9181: 3.2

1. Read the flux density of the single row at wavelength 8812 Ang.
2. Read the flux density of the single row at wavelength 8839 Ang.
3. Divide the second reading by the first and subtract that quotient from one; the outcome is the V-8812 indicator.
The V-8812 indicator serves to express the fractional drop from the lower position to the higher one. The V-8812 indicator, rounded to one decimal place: -0.4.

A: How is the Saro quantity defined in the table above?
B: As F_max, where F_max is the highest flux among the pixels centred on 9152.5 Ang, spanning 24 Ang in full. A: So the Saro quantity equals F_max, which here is 11.03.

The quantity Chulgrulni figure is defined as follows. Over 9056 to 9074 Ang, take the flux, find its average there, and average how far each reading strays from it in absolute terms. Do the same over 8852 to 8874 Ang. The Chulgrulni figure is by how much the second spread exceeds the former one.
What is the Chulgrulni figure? 0.27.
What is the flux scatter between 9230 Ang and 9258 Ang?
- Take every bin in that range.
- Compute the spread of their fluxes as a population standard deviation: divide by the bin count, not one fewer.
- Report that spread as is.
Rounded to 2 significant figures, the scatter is 1.0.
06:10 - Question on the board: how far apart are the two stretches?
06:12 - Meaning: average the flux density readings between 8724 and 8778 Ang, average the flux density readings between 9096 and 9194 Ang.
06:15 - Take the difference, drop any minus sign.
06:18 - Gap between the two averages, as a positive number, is 0.6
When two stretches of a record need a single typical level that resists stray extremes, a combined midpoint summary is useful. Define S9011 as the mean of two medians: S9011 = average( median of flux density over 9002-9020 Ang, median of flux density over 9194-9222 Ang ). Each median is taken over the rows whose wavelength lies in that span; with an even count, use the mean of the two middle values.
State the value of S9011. 9.7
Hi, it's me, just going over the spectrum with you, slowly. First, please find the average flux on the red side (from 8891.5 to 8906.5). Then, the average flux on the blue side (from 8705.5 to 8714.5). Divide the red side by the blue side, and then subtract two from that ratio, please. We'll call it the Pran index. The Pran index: -1.03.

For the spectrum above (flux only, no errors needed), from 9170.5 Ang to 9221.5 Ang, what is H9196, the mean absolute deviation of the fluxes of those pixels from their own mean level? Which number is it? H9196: 0.63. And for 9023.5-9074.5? 0.44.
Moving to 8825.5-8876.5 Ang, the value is 0.94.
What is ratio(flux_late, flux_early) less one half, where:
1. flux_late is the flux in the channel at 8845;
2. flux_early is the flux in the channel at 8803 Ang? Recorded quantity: 0.65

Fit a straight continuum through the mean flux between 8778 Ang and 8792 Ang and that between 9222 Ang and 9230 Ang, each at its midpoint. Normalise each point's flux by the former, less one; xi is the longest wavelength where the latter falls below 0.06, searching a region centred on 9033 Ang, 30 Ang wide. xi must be 9043 Ang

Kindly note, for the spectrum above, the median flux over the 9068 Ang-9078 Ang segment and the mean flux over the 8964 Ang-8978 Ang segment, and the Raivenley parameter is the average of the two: 9.12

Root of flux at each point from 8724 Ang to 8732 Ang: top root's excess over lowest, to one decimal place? 0.2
